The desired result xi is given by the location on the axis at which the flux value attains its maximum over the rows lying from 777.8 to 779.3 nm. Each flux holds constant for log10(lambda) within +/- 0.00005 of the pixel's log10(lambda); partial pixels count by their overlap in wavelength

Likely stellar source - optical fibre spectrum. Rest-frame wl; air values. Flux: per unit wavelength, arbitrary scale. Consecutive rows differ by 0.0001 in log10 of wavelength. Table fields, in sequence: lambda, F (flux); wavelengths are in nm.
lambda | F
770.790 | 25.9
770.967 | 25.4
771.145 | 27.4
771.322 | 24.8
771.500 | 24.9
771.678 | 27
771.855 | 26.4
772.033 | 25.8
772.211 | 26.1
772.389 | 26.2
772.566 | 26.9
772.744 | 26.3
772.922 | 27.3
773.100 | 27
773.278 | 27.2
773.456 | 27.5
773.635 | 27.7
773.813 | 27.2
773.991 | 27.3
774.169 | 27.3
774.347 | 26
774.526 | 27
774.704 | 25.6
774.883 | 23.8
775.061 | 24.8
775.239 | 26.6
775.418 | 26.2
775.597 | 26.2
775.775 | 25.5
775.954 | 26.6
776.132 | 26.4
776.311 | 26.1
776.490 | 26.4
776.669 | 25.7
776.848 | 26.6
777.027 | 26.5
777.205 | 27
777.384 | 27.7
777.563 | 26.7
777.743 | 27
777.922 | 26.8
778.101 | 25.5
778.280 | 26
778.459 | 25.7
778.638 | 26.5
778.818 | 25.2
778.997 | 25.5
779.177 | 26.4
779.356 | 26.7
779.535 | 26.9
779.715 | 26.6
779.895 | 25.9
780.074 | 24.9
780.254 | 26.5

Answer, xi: 777.922 nm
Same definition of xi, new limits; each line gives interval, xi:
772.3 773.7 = 773.635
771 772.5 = 771.145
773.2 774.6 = 773.635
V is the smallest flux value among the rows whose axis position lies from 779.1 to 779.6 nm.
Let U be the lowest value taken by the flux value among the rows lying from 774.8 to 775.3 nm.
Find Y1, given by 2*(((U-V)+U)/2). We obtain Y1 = 21.2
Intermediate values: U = 23.8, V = 26.4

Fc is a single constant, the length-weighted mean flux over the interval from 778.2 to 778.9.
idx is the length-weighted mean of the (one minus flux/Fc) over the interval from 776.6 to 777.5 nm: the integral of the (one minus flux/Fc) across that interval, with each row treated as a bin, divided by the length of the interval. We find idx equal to -0.034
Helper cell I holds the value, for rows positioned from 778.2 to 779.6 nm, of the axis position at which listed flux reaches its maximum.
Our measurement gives 779.535 nm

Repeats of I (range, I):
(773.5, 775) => 773.635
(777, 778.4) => 777.384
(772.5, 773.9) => 773.635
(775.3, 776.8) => 775.954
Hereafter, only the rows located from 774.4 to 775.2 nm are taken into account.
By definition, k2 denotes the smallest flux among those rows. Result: 23.8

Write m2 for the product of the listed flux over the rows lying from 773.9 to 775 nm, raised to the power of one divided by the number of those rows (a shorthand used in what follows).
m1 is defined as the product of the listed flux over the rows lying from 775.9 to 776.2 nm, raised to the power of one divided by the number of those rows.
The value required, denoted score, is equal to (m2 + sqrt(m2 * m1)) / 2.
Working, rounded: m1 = 26.50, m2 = 26.1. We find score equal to 26.23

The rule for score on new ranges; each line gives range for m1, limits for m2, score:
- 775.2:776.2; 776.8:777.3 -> 26.59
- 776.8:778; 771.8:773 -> 26.54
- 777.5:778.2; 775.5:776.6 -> 26.27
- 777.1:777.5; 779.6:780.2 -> 26.17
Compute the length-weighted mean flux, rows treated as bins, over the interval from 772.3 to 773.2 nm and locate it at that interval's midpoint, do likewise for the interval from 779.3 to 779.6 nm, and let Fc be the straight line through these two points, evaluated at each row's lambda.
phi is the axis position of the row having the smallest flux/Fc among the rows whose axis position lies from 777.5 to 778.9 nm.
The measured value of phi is 778.818 nm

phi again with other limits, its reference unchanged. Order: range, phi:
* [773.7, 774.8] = 774.704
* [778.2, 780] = 778.818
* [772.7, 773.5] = 772.744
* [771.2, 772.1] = 771.322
